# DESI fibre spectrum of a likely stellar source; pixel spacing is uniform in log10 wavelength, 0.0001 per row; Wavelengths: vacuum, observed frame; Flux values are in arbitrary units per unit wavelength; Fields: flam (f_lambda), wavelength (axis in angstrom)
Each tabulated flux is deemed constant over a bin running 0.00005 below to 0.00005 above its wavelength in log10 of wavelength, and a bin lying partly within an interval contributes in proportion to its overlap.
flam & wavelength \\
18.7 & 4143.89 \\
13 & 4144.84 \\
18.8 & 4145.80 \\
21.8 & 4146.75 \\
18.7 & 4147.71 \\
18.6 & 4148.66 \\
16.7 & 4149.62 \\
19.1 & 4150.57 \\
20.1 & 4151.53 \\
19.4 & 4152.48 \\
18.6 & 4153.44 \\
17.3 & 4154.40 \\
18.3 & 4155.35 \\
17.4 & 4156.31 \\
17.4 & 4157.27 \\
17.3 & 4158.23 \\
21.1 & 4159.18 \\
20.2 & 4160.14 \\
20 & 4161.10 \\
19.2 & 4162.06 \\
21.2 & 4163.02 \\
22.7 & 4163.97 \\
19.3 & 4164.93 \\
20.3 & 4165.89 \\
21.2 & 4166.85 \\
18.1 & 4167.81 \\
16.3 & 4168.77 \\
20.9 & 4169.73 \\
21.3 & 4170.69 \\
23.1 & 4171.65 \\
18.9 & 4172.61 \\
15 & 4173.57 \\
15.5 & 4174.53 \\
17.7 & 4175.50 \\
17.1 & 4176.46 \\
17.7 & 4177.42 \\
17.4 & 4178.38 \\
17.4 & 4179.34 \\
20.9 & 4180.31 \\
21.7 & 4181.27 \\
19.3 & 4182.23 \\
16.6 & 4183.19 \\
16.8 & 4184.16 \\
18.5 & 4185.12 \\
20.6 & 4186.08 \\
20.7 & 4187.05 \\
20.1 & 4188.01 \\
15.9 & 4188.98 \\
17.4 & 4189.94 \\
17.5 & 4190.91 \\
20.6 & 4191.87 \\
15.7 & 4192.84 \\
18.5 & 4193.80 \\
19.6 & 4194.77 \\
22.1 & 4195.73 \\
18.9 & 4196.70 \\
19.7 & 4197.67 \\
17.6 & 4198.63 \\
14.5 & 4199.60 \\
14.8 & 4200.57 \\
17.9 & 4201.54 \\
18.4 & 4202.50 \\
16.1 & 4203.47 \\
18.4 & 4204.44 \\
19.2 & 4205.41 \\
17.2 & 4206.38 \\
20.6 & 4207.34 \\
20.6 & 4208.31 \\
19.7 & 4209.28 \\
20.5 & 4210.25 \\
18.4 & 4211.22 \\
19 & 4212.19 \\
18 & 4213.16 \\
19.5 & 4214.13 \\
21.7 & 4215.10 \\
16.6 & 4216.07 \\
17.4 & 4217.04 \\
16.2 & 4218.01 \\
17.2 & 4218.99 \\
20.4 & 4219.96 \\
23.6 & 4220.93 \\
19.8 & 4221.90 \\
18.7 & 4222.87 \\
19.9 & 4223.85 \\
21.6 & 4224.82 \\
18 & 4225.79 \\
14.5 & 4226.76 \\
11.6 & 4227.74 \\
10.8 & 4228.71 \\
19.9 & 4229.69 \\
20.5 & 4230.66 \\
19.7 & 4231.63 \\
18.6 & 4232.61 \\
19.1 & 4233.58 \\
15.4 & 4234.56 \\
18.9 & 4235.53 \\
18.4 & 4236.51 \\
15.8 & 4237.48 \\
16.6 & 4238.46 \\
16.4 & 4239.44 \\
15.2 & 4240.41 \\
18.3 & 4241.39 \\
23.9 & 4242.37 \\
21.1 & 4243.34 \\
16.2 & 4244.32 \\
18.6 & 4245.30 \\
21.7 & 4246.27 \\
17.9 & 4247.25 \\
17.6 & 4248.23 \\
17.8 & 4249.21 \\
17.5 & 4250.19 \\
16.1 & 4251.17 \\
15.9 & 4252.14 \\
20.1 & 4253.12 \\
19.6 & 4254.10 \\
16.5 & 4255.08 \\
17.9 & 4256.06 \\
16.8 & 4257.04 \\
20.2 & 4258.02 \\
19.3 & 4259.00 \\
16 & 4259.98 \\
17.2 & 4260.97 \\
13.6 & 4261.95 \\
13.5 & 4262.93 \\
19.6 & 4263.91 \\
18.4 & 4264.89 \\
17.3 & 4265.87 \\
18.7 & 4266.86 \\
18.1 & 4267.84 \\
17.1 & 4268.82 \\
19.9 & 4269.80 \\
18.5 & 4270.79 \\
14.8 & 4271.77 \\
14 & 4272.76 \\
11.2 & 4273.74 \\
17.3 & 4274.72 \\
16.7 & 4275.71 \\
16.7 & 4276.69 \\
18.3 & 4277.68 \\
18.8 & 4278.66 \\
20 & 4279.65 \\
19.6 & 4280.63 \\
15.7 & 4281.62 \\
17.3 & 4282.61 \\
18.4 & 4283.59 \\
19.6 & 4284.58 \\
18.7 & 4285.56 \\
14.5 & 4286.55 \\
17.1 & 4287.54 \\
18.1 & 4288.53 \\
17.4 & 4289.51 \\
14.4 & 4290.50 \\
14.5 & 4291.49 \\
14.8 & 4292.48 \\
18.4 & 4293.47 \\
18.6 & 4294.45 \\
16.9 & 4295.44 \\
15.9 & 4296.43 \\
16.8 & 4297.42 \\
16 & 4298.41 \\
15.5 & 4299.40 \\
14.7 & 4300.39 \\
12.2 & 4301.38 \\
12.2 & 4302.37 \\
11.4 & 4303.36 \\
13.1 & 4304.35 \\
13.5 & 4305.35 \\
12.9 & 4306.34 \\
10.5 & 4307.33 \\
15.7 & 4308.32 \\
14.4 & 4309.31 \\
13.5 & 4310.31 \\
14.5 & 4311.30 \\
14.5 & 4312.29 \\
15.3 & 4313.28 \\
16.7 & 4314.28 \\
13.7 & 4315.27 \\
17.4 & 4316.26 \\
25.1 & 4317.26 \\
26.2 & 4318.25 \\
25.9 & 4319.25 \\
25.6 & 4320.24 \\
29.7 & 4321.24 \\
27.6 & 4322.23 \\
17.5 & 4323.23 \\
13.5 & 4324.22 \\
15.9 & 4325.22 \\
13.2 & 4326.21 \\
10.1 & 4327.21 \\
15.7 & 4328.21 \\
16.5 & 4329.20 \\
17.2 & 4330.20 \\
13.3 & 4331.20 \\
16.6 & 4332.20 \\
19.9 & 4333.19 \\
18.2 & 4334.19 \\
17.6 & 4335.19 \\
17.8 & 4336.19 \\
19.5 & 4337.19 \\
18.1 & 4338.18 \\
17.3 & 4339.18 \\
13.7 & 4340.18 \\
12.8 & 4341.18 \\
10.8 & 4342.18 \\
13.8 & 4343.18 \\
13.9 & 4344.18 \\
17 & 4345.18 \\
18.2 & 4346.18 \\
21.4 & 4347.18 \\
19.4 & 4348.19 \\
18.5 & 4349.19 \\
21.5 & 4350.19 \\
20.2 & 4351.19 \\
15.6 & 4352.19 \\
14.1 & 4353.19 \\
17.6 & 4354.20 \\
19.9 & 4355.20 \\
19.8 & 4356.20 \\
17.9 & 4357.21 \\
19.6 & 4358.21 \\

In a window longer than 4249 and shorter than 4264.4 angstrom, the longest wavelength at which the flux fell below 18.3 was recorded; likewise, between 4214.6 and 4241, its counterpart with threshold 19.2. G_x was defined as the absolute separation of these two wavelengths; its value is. 22.5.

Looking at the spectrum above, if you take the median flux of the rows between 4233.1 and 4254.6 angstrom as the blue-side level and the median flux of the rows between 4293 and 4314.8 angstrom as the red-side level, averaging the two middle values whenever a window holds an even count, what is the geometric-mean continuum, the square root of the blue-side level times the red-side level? 16.14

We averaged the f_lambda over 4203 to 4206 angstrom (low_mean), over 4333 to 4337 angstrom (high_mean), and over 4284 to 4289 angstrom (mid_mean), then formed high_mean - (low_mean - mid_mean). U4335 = 18.1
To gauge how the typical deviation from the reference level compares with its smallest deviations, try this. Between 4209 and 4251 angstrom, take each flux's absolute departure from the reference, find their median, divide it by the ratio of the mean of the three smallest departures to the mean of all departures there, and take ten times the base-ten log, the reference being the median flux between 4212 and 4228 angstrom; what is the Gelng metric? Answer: 16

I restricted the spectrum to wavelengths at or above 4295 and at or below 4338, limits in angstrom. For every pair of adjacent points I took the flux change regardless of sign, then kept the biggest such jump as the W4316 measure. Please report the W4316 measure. 10.1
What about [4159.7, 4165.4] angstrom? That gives 3.4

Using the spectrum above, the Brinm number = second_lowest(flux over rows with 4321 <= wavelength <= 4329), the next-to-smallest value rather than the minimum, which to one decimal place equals 13.2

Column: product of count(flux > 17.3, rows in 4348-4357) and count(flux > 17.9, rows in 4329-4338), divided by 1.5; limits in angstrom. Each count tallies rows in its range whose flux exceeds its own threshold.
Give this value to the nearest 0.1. 14.0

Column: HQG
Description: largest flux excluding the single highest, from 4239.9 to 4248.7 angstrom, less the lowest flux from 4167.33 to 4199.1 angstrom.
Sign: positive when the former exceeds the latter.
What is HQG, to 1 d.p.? 6.7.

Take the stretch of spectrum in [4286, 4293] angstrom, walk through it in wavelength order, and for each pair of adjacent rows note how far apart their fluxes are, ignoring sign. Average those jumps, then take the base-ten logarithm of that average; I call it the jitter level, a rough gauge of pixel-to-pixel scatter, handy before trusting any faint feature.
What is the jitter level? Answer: 0.11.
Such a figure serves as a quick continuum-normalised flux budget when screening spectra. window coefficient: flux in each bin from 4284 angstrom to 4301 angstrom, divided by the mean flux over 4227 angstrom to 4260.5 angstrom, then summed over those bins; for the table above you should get 15.8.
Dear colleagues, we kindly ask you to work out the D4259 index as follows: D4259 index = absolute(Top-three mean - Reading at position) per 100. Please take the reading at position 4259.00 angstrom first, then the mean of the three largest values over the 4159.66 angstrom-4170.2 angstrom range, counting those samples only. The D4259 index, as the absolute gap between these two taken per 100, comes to 0.024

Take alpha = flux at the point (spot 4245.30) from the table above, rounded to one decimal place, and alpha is 18.6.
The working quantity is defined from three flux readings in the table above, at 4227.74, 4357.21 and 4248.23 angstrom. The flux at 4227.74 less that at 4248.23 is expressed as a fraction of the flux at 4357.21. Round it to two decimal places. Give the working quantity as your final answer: -0.34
